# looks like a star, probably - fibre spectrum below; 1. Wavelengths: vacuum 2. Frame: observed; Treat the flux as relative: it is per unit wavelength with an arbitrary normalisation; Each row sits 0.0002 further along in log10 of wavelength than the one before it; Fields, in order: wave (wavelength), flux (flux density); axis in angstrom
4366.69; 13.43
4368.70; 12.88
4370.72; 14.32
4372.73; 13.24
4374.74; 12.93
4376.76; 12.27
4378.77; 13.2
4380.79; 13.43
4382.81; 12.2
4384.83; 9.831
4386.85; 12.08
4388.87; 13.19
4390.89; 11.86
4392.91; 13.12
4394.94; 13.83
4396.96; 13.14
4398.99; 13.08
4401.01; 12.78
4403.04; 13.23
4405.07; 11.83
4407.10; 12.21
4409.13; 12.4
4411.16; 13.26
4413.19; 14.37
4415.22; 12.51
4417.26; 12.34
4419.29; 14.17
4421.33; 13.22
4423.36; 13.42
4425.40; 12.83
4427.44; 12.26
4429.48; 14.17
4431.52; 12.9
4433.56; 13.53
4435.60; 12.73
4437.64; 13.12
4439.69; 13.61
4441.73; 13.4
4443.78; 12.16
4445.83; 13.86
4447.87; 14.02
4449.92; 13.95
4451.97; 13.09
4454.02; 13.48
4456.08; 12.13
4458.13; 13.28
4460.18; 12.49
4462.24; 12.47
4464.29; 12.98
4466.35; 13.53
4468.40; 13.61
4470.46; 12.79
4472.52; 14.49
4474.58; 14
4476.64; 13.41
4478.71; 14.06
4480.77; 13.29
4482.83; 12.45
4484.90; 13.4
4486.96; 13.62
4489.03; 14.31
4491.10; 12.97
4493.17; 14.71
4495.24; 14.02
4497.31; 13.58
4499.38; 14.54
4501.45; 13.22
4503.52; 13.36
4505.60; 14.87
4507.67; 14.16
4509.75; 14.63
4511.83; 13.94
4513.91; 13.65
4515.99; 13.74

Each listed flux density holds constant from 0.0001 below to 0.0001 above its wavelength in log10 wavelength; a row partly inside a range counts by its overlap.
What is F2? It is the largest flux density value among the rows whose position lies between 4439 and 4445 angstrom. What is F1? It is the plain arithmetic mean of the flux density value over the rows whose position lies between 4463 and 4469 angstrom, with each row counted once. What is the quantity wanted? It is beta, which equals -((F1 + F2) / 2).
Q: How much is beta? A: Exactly -13.5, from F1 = 13.4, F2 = 13.61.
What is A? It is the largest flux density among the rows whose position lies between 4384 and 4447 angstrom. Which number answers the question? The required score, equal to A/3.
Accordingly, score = 4.79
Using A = 14.37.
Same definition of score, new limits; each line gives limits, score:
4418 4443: 4.72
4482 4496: 4.90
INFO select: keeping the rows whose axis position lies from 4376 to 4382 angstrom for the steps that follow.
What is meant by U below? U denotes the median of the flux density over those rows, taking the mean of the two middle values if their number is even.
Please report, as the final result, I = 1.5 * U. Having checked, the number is 19.8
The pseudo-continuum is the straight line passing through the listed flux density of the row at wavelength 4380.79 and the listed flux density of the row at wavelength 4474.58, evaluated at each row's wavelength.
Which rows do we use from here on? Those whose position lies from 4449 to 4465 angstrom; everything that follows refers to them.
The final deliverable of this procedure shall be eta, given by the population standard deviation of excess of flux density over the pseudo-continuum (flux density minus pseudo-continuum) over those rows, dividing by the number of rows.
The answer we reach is 0.58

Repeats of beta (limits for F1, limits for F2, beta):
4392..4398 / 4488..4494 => -14.0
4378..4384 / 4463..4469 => -13.3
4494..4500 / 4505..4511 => -14.5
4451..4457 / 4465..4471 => -13.3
